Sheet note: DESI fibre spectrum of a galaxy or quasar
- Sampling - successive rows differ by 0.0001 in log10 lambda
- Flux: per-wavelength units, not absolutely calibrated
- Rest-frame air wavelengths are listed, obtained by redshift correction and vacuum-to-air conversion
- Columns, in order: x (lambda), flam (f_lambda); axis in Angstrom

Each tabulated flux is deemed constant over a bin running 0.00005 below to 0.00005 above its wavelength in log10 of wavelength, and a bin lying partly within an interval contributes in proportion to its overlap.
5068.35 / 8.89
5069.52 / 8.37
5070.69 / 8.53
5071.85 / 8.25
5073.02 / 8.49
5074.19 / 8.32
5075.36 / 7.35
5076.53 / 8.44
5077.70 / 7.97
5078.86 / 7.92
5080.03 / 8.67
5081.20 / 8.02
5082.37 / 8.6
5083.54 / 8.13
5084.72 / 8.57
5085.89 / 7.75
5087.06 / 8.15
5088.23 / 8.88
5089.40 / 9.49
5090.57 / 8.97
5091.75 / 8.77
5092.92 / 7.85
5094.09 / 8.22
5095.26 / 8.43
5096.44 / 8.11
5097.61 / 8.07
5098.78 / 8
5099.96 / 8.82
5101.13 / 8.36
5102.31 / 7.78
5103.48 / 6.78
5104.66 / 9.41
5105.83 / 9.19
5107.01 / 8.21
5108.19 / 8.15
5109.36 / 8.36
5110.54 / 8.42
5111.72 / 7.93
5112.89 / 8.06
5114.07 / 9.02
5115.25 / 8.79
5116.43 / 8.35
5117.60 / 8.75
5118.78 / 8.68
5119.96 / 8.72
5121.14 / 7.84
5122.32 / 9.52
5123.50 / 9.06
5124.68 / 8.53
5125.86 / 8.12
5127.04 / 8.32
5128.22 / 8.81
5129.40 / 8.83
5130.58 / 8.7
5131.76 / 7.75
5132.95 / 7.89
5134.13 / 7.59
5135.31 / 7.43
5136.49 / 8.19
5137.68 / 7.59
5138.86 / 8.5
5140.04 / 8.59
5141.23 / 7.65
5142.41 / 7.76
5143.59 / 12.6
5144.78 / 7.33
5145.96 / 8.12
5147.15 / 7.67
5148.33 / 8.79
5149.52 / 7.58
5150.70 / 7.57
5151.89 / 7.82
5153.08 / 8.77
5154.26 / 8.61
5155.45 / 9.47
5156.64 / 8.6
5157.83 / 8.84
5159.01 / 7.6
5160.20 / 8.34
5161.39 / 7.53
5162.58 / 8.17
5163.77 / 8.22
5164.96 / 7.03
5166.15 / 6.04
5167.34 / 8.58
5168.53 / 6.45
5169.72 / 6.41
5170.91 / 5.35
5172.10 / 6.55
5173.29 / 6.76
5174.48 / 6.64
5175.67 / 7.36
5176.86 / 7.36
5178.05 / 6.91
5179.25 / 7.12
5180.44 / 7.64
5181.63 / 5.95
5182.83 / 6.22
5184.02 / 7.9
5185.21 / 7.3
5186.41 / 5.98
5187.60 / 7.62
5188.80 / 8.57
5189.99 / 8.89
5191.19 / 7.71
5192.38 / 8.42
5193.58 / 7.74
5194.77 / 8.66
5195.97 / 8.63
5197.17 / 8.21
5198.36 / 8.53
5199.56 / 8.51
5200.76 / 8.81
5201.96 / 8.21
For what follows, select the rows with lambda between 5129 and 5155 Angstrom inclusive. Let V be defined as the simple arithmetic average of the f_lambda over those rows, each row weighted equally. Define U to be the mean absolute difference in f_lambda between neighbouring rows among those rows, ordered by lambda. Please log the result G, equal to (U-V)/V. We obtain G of -0.884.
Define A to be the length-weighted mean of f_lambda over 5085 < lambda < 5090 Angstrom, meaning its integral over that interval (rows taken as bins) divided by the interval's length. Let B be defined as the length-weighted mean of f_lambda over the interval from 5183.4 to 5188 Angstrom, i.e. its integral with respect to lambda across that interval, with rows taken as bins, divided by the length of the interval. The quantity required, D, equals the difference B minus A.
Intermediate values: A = 8.58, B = 7.19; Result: -1.4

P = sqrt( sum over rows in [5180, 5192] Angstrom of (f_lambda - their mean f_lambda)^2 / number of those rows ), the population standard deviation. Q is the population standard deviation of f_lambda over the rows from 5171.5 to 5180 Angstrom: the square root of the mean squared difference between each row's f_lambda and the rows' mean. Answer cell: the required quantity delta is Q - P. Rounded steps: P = 0.98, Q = 0.3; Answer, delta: -0.7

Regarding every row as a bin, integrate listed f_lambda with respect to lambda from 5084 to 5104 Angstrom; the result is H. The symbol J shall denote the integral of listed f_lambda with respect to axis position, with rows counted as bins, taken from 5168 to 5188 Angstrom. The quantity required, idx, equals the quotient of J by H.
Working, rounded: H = 166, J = 136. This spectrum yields 0.82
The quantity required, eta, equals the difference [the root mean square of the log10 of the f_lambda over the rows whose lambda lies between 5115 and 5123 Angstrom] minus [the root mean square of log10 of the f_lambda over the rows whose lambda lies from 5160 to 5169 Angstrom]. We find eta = 0.06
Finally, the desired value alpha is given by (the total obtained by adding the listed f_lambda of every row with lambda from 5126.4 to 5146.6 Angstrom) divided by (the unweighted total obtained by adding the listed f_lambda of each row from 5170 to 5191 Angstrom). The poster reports 1.18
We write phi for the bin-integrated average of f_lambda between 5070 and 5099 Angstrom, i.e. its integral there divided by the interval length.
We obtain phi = 8.32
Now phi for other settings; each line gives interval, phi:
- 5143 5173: 7.91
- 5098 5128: 8.45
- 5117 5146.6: 8.43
